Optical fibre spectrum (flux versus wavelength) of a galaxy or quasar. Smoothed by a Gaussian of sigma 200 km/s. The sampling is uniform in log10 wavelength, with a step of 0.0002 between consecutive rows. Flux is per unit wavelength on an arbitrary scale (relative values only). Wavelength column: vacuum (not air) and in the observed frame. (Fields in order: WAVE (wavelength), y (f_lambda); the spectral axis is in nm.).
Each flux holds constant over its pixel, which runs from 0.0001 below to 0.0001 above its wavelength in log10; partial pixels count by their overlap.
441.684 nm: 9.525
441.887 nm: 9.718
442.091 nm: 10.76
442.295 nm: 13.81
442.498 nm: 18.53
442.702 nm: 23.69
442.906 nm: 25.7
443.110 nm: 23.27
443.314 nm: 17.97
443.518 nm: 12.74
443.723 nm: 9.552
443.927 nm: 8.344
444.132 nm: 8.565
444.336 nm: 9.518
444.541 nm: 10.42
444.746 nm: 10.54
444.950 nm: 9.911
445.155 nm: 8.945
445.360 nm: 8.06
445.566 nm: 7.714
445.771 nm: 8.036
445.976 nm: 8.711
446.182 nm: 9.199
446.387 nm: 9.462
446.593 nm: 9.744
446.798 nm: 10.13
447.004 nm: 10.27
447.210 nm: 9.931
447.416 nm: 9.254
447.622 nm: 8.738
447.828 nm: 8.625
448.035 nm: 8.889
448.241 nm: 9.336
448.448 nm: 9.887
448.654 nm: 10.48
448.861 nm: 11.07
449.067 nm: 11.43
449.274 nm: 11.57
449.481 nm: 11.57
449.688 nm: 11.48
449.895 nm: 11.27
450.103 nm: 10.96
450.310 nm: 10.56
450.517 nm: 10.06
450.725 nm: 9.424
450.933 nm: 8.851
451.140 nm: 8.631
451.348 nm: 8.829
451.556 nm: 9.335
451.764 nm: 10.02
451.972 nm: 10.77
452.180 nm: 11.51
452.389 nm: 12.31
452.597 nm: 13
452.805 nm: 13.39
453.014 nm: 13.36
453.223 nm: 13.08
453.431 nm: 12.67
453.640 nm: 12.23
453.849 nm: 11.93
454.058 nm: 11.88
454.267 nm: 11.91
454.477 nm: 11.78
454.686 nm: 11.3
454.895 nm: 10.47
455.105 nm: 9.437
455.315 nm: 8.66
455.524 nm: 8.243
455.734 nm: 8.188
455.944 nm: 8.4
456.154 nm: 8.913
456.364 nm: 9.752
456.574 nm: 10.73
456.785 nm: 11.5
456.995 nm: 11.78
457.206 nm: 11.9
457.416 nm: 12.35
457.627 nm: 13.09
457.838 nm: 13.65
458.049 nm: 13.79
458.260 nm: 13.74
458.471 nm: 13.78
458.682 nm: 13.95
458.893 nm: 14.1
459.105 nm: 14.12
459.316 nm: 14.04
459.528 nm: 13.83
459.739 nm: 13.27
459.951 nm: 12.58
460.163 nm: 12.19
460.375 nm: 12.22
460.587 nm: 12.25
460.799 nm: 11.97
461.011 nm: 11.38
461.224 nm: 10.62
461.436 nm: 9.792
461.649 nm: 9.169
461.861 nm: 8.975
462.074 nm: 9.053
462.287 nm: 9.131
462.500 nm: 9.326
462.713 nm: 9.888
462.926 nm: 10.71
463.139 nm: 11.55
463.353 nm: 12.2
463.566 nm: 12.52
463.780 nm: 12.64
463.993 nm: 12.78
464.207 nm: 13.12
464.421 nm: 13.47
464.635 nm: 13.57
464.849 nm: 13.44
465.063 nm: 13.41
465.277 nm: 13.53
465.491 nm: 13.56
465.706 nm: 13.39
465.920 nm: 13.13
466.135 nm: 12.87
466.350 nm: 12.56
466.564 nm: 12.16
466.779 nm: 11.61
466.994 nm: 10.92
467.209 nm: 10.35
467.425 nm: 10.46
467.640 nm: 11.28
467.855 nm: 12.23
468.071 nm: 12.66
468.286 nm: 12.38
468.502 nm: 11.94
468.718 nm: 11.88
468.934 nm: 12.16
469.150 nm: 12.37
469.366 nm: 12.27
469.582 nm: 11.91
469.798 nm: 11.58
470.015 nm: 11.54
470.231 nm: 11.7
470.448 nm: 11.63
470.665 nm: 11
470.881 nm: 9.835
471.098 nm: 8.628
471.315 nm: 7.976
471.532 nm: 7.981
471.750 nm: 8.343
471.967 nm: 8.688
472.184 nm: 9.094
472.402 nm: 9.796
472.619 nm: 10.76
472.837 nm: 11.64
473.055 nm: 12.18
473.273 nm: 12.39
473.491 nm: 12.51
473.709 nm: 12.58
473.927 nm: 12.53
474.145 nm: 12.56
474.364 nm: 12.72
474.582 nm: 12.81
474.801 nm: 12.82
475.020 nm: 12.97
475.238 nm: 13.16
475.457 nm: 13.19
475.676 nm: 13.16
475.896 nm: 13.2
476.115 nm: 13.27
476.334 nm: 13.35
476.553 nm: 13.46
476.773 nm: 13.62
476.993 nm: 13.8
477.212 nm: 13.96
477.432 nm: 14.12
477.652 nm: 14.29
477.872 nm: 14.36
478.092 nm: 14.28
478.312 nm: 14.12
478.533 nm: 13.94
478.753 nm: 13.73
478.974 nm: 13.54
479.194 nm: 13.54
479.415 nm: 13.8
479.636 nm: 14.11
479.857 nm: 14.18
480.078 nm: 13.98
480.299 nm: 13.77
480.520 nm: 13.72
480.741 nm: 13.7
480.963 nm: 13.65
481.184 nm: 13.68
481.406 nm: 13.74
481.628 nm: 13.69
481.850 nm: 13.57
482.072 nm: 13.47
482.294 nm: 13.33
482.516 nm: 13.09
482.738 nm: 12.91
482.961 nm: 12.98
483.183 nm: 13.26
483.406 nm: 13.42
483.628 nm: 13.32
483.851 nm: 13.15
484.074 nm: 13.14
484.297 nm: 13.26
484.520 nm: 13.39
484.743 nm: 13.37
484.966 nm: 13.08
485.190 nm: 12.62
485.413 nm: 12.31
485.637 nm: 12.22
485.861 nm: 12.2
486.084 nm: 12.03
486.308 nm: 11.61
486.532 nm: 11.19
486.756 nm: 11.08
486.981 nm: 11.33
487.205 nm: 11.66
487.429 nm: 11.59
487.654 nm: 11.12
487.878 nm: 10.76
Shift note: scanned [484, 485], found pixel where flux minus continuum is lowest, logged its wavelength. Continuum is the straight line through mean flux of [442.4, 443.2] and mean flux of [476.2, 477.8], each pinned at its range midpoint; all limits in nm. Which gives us 484.074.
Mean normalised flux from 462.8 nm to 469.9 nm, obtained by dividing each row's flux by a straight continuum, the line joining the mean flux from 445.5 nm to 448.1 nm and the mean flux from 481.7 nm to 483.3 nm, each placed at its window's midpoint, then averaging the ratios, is 1.08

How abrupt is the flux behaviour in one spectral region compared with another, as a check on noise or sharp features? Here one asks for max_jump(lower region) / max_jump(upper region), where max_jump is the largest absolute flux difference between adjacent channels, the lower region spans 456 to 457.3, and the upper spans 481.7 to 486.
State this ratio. 2.1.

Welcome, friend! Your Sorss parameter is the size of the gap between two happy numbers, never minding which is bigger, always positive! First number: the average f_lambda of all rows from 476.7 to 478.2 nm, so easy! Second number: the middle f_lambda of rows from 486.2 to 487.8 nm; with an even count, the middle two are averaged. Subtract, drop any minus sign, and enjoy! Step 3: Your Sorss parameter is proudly 2.7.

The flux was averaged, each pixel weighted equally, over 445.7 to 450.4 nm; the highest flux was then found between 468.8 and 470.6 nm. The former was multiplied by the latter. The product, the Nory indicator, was 124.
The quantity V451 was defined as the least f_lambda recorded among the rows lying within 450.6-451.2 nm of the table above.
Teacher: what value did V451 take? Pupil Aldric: 8.631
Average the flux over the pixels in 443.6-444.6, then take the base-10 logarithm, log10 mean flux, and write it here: 0.97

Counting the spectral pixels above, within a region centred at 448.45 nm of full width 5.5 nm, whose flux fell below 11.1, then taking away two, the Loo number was 20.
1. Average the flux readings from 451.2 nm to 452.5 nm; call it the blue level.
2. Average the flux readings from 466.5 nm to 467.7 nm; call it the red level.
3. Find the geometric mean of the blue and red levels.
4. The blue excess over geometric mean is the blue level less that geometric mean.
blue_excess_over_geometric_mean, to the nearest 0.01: -0.33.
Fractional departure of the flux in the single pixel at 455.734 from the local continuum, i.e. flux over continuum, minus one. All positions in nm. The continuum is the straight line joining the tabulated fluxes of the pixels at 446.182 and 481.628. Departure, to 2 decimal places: -0.21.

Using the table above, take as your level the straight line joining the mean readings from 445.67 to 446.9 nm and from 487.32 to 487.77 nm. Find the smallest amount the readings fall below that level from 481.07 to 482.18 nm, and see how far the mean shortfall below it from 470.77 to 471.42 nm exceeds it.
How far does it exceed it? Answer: 4.4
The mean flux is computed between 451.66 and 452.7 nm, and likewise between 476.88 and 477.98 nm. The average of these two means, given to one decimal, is 12.8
